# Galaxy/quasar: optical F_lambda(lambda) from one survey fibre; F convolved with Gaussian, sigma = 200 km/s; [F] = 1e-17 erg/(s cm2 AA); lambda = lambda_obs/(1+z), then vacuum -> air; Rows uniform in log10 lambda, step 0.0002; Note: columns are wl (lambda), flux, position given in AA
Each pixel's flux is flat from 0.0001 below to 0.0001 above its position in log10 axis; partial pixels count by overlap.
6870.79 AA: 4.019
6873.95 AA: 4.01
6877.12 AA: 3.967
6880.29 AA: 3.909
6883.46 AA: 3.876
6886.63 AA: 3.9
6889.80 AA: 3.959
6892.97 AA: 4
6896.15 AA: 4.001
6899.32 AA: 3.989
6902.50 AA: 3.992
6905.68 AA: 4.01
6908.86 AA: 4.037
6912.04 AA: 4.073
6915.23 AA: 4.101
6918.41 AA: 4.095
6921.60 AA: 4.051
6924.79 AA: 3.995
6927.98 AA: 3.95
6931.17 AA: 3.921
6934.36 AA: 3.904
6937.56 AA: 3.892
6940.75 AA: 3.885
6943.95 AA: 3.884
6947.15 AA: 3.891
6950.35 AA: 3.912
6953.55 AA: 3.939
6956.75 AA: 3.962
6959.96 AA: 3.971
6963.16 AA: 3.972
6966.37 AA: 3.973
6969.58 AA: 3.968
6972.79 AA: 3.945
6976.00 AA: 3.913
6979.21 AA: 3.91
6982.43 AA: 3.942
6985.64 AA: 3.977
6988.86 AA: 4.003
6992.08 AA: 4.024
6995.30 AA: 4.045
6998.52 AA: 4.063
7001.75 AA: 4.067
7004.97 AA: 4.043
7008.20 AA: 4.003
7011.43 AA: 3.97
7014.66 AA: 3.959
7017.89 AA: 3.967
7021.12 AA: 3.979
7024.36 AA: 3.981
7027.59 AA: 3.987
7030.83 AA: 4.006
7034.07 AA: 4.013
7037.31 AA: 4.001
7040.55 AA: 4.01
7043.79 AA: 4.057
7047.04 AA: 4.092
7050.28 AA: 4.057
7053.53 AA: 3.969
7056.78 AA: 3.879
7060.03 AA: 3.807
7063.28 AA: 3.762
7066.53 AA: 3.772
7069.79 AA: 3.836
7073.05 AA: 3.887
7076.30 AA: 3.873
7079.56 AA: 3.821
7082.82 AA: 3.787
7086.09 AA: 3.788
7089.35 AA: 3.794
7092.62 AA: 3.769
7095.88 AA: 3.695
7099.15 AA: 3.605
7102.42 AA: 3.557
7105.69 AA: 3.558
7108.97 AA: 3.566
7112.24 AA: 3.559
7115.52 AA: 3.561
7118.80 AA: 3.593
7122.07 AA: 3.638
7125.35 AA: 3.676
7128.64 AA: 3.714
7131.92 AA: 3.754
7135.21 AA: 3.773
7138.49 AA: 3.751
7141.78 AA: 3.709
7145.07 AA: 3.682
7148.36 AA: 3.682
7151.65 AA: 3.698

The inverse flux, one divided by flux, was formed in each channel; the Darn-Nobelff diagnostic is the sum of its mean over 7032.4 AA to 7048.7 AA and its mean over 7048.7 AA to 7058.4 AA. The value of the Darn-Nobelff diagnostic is 0.500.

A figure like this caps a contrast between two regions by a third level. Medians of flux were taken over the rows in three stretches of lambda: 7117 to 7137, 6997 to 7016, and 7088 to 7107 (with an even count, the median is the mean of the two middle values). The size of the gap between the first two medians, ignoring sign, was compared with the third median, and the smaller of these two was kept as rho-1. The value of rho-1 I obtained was 0.33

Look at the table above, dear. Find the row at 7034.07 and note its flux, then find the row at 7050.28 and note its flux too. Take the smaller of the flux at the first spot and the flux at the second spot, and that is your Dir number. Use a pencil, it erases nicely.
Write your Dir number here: 4.01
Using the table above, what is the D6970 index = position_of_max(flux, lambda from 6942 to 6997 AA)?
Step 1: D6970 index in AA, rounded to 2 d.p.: 6995.30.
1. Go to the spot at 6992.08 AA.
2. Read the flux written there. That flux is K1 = 4.024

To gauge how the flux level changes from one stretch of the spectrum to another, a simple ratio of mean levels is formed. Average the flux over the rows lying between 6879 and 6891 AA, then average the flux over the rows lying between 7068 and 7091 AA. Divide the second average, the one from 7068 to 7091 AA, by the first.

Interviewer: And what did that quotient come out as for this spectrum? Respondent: 0.98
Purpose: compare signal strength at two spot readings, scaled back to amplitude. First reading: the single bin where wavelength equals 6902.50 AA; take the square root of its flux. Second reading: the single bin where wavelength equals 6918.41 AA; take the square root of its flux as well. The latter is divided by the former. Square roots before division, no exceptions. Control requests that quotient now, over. 1.01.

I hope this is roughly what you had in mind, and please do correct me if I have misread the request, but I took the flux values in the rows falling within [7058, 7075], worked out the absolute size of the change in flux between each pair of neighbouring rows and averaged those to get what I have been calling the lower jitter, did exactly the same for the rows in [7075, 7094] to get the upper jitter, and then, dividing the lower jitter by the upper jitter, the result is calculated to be 1.80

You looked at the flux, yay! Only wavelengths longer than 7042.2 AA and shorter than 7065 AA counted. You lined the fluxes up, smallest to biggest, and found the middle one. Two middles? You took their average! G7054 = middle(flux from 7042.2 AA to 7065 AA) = 3.97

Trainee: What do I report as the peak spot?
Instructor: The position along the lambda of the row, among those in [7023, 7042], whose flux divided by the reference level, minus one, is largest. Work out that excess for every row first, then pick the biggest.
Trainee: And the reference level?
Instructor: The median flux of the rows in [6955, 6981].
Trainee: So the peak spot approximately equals 7034.07 AA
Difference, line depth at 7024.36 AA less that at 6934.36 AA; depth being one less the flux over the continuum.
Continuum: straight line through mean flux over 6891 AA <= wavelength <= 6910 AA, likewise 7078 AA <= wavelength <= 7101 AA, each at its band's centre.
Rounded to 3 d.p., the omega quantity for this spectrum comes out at -0.051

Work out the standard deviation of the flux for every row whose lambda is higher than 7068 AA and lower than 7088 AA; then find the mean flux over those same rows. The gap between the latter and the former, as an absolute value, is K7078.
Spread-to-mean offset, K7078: 3.79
